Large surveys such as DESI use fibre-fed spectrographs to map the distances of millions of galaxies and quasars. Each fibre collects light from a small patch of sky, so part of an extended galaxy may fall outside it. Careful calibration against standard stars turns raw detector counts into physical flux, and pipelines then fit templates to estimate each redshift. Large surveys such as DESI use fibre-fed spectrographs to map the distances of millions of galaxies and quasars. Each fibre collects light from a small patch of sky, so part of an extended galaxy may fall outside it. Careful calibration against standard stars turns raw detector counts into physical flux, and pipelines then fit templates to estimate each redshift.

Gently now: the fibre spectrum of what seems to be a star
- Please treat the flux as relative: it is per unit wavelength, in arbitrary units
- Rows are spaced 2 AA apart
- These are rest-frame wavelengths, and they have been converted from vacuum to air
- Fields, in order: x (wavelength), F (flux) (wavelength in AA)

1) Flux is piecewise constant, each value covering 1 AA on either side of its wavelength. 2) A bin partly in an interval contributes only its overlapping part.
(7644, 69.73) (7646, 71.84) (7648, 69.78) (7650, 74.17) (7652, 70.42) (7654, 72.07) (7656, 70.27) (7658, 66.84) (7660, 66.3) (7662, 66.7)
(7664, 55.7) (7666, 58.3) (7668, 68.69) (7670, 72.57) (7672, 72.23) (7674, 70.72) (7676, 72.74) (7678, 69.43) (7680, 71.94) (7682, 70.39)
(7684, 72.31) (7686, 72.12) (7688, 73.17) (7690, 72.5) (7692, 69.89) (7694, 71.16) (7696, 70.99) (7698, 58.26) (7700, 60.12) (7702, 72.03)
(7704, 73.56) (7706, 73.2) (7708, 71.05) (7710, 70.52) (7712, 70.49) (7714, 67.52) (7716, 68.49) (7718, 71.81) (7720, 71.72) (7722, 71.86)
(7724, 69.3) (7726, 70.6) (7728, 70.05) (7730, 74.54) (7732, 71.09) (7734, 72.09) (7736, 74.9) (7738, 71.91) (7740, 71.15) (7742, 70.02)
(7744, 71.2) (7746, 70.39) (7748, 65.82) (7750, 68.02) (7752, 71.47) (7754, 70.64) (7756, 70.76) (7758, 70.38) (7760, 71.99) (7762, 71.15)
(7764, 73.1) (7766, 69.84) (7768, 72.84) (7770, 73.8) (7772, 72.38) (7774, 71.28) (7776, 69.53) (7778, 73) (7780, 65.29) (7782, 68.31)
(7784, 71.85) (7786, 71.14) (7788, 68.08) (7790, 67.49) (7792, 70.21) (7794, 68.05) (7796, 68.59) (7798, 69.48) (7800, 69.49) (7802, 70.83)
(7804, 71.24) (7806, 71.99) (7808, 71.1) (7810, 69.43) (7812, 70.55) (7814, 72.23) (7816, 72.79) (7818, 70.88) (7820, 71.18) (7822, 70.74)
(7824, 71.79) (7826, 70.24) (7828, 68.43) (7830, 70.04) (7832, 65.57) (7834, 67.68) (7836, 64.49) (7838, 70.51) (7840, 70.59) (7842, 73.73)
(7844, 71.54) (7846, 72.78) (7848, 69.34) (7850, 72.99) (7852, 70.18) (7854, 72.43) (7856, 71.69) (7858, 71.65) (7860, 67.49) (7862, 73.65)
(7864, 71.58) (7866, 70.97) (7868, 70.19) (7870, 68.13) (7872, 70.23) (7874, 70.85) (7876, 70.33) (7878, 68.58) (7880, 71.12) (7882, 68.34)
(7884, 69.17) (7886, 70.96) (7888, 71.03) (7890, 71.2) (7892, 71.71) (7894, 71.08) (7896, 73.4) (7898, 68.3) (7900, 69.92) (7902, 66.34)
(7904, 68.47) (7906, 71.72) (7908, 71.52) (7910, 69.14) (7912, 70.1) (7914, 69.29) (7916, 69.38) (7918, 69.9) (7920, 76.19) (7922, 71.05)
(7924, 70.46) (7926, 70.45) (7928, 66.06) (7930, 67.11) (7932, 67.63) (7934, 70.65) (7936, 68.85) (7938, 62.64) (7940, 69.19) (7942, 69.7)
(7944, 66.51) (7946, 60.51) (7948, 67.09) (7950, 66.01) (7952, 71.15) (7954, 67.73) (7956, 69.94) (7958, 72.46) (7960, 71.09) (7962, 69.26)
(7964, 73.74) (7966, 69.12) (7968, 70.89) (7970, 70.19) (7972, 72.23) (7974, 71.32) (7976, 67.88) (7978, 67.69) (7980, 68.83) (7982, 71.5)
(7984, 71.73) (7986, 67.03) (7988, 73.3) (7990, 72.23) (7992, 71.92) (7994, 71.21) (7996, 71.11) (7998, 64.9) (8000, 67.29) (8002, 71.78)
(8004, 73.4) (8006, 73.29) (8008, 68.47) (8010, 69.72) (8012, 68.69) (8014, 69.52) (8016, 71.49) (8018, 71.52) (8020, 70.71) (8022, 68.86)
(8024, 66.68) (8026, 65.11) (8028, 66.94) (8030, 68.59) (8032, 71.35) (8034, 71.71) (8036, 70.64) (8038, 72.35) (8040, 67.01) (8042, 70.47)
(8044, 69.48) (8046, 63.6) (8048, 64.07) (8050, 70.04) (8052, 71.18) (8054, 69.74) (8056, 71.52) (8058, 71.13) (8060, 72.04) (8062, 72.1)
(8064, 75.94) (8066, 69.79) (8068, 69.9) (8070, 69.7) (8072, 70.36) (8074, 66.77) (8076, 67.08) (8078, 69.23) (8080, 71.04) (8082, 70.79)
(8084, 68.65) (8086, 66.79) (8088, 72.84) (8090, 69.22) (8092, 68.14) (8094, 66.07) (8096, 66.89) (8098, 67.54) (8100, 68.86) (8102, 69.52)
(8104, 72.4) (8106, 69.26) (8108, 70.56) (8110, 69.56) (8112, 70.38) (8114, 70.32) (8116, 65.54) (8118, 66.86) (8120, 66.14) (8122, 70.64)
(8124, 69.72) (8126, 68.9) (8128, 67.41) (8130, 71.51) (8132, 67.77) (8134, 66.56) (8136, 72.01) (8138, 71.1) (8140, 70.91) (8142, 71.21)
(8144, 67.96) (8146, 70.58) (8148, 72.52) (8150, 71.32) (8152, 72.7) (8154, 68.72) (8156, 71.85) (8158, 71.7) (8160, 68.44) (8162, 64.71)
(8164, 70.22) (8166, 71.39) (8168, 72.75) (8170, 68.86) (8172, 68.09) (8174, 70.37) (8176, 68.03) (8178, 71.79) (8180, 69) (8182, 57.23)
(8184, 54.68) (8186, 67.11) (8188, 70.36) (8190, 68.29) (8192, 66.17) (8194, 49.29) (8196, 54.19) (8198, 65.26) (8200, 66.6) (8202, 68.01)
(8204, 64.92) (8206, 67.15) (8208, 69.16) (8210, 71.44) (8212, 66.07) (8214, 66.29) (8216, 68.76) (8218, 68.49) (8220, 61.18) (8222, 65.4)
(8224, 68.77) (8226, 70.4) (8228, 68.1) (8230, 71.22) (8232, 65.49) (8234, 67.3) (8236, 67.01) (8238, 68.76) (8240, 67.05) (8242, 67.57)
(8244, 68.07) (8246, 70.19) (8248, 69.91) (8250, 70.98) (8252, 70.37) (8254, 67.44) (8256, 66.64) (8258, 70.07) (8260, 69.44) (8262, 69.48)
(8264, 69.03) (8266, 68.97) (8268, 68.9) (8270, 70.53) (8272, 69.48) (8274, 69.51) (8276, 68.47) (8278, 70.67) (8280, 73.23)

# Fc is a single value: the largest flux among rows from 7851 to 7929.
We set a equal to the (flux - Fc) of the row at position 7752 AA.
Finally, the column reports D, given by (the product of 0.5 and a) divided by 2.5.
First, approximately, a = -4.7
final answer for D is -0.94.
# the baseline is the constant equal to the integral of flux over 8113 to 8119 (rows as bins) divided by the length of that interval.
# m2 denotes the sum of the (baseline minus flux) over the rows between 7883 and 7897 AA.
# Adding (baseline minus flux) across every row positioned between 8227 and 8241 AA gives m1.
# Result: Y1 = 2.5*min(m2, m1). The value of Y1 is -64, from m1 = -2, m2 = -26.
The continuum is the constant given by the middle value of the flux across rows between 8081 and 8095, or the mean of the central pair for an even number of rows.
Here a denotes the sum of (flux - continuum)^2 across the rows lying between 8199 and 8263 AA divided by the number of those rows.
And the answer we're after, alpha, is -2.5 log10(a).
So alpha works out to -1.73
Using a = 5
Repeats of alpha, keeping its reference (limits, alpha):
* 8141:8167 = -2.15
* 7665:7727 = -3.08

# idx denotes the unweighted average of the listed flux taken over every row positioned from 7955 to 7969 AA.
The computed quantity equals 70.9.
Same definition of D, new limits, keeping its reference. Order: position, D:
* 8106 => -1.39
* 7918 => -1.26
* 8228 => -1.62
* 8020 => -1.10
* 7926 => -1.15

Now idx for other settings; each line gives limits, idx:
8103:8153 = 69.8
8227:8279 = 68.9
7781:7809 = 69.8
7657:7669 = 63.8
